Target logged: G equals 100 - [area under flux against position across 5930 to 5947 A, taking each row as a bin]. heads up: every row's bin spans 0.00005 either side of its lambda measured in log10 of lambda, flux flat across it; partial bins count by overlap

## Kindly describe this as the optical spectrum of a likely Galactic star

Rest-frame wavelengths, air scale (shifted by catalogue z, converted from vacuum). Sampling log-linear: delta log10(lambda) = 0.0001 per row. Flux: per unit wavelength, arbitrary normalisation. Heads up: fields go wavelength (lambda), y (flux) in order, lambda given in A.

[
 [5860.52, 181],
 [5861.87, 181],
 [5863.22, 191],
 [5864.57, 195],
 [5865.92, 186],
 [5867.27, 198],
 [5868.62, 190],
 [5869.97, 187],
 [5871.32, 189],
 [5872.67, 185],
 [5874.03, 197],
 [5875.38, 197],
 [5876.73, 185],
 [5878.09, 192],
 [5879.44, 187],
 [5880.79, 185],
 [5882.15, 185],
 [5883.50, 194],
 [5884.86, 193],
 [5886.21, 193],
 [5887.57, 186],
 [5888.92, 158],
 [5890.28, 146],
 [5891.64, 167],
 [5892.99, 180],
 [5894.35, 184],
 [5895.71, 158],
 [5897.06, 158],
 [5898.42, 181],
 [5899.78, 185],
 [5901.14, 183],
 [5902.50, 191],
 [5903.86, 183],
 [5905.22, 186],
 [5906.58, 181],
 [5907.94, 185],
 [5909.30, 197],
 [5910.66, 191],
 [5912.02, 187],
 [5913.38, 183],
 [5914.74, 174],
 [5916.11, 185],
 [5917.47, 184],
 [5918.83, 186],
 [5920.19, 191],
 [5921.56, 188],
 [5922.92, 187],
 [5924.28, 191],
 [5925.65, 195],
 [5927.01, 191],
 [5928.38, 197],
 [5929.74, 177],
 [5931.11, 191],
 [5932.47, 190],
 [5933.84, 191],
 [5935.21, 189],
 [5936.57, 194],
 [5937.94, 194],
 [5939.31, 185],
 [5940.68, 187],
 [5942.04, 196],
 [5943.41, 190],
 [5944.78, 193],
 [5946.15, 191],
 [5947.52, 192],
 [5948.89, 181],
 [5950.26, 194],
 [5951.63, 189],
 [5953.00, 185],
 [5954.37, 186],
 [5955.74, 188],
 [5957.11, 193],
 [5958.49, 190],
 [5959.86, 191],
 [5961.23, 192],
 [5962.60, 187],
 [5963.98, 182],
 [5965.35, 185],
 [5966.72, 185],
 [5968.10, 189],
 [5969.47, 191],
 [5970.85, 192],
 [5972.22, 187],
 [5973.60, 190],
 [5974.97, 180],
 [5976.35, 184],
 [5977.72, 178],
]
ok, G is -3139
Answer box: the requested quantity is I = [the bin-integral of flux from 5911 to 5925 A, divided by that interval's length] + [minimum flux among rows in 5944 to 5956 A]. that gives 367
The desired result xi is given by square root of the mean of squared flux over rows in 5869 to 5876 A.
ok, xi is 191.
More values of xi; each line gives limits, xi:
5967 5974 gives 190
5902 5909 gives 185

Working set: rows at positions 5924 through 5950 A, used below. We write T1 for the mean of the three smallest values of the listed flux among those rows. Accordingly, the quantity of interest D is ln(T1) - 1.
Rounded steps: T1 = 181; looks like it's 4.20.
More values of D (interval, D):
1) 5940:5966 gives 4.21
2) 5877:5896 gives 4.04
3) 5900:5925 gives 4.19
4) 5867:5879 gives 4.22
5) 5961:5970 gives 4.21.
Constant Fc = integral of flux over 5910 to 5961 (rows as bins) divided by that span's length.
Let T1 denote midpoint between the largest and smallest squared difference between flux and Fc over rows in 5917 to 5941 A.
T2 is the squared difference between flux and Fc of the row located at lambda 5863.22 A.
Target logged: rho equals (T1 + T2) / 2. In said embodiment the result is 38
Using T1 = 70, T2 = 5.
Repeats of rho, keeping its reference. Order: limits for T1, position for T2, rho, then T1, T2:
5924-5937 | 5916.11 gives 43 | 70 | 15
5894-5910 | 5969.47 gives 242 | 479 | 5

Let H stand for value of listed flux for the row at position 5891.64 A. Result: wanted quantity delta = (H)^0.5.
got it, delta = 12.9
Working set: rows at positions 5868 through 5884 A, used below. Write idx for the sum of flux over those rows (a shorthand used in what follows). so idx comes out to 2273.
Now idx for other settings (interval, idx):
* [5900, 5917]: 2226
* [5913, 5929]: 2252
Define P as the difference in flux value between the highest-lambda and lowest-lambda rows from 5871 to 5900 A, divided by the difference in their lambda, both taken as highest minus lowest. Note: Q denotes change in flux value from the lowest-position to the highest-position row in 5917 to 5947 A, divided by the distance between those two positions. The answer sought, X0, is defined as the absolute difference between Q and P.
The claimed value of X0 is 0.38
